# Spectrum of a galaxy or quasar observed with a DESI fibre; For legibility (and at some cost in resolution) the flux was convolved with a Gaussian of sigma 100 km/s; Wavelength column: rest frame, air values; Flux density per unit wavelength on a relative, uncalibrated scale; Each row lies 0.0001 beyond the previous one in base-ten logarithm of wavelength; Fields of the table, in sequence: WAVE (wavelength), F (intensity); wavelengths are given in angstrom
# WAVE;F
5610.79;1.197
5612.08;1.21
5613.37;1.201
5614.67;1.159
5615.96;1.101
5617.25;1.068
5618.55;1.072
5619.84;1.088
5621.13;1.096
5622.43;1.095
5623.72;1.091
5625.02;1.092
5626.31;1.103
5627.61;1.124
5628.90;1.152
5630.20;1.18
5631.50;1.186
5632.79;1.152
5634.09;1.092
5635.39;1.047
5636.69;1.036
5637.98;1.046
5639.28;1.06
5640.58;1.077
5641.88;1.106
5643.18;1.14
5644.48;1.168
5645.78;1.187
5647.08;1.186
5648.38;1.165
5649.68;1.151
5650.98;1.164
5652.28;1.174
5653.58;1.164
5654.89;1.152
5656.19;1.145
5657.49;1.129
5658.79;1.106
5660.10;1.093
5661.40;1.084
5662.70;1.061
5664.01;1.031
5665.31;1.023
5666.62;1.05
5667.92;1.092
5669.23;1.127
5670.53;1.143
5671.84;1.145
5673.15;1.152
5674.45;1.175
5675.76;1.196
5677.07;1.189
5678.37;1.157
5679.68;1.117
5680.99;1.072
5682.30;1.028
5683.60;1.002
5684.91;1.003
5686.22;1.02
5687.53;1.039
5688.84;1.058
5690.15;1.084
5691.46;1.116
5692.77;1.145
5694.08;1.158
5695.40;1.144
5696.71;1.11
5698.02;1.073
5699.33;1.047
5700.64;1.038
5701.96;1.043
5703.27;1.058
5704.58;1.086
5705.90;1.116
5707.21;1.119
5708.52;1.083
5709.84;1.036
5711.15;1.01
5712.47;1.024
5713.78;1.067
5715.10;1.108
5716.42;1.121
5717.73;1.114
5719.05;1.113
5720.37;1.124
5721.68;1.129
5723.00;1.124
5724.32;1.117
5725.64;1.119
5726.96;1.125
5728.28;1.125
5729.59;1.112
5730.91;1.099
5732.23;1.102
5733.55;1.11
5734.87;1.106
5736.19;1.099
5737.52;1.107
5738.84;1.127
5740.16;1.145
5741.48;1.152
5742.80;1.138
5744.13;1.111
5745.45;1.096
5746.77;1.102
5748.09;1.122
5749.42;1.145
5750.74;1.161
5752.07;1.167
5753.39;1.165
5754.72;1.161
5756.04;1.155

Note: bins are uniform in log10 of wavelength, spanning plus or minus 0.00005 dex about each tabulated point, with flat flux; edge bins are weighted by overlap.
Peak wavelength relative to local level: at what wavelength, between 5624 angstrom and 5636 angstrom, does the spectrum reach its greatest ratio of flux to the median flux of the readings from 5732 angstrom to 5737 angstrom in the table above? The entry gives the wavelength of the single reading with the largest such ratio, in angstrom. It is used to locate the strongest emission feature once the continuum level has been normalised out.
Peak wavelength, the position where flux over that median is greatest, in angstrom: 5631.50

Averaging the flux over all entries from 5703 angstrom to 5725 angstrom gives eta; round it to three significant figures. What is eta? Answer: 1.09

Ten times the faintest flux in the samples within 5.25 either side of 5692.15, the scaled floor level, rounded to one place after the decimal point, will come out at 10.4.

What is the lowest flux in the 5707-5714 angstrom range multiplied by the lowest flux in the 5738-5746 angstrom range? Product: 1.11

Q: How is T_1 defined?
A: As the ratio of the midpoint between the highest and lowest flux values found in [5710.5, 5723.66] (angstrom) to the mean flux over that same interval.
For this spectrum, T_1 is 0.978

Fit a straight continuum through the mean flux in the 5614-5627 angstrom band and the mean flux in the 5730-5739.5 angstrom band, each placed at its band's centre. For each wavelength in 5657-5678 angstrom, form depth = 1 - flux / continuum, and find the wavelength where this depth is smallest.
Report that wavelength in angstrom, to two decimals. 5675.76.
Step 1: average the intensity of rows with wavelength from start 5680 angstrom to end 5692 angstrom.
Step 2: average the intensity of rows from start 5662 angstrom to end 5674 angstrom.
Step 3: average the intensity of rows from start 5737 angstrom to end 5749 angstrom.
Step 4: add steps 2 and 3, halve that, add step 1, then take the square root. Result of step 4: 1.47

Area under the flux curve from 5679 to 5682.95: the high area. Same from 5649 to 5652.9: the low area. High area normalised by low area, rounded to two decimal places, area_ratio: 0.93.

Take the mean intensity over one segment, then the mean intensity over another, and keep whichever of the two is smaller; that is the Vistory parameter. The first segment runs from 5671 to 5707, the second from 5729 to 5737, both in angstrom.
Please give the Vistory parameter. 1.10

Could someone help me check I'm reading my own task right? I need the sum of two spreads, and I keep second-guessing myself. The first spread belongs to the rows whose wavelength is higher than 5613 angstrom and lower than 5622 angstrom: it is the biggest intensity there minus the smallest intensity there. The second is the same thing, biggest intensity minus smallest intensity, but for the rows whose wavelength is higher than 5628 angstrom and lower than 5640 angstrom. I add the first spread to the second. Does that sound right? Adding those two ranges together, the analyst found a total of 0.28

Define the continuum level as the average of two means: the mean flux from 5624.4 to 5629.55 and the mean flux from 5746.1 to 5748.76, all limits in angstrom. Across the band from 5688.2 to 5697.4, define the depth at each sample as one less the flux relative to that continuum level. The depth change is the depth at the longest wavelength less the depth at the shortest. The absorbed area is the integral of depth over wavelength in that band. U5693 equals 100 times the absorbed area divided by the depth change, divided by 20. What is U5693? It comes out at 1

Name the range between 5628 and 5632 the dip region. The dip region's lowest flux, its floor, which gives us 1.152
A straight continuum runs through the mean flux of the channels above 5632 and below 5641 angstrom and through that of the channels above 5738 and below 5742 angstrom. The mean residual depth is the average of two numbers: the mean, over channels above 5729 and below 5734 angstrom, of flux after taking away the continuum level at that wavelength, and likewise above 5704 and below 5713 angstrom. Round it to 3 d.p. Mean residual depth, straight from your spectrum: -0.041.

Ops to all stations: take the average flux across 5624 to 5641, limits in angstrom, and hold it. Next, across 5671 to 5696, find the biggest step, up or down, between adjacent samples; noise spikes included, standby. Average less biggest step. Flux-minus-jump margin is 1.06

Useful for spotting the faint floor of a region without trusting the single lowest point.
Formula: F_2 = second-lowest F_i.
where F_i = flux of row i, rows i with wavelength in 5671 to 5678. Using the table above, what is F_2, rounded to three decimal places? 1.152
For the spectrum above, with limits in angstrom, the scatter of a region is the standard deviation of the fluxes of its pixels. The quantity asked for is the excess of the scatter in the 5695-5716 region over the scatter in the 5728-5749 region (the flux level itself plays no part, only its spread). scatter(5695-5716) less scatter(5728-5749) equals 0.02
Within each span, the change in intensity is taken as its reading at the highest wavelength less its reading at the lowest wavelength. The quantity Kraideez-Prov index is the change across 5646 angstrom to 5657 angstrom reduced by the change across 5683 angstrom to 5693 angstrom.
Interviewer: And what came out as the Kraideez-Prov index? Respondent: -0.18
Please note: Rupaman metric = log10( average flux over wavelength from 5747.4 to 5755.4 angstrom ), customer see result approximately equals 0.062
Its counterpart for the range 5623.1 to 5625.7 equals 0.038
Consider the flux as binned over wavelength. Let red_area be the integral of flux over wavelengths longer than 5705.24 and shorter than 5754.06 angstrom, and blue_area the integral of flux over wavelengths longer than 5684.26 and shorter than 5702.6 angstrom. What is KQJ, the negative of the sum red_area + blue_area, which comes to -74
